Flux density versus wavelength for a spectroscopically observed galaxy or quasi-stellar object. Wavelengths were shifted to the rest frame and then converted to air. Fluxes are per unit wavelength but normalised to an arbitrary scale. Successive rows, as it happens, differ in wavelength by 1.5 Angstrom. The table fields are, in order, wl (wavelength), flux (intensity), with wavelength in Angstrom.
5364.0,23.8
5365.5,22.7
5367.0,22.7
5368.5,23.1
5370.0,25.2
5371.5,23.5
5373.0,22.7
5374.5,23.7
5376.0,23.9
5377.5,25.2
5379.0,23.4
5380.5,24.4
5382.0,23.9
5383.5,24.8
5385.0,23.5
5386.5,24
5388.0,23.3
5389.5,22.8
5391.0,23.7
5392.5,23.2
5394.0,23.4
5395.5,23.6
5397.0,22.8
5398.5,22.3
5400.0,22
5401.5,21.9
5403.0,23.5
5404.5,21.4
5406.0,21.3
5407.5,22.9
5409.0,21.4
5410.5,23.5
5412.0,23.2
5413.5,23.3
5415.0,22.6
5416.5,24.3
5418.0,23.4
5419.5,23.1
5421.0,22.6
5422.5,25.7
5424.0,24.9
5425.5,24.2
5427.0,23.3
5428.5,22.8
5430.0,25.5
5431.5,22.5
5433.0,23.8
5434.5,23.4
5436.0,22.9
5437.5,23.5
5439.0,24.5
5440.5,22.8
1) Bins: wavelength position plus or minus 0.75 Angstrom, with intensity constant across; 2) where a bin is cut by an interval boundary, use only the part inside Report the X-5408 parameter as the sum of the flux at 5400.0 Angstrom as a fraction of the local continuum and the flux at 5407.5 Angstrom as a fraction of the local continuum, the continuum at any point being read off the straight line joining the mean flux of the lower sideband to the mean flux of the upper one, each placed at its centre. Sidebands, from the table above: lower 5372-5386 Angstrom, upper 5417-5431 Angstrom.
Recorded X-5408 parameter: 1.88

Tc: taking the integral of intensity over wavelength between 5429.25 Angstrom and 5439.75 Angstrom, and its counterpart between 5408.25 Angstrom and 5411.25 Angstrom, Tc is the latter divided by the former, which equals 0.3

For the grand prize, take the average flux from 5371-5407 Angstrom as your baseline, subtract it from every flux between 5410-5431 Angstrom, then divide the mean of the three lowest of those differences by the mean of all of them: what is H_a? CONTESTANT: -1.2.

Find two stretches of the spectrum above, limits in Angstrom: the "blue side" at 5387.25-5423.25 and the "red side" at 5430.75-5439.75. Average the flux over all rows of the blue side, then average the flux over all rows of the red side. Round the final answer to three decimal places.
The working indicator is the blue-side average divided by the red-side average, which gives 0.980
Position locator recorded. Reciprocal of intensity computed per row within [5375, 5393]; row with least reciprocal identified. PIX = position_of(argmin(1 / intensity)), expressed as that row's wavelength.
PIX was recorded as 5377.5 Angstrom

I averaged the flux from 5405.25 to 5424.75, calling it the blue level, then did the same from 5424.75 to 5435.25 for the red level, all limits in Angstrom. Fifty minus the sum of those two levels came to 3.1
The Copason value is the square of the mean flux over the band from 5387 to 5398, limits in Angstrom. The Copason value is 541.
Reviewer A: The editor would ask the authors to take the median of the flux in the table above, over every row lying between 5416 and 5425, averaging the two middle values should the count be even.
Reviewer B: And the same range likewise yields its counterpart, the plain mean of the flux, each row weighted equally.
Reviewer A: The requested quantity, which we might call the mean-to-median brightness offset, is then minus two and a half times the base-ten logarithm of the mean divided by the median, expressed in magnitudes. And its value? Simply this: -0.007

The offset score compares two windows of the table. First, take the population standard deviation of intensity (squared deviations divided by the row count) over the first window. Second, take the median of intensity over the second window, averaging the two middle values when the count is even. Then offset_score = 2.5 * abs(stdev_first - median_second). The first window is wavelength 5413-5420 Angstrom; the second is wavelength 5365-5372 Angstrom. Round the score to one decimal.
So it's 56.4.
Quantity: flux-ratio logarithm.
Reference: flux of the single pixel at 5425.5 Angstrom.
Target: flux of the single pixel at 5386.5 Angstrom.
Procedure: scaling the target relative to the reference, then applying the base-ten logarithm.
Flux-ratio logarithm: 0.00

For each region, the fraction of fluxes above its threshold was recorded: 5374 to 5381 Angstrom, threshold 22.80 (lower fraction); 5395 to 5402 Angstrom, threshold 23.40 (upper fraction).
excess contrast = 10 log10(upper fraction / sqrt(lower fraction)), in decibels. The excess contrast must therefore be -7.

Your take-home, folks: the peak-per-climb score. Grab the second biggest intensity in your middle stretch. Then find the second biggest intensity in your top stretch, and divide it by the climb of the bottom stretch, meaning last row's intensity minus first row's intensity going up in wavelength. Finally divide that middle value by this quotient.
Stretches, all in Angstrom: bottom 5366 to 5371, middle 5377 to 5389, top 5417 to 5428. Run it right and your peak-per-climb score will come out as 2.5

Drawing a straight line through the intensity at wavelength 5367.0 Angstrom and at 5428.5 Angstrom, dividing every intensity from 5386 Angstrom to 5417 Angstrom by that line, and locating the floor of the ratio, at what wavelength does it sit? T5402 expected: 5406.0 Angstrom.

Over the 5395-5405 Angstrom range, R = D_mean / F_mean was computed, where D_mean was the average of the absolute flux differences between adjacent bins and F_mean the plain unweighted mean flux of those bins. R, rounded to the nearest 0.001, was 0.040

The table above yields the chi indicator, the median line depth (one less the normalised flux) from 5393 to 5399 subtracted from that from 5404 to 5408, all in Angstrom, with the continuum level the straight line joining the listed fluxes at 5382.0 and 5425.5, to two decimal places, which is 0.07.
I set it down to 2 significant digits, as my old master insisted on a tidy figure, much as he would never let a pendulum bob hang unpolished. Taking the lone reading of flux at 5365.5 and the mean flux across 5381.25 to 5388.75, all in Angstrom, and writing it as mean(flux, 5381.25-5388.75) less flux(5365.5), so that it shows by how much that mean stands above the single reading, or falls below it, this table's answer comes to 1.2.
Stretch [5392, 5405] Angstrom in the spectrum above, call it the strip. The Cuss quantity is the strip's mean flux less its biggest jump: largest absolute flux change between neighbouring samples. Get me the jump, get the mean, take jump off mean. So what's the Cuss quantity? 20.6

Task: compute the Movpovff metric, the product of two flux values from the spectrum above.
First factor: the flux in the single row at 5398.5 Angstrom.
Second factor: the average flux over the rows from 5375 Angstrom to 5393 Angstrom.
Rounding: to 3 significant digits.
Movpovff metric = 532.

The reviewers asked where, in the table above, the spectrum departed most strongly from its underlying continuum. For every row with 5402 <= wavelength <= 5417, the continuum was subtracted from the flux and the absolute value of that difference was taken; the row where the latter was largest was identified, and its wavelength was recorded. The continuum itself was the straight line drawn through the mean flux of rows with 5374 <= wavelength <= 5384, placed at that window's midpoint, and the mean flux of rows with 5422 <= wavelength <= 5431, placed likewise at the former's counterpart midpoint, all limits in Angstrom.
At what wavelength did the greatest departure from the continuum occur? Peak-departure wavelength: 5406.0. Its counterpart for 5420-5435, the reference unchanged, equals 5431.5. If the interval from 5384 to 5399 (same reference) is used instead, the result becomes 5398.5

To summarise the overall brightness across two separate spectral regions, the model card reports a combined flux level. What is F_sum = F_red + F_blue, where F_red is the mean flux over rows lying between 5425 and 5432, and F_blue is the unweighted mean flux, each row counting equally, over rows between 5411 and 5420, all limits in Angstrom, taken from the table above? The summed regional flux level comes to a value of 47.0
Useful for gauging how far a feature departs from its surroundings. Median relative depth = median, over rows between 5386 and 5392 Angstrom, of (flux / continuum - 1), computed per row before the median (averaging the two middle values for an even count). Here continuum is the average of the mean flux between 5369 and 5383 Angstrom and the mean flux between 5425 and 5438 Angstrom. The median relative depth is -0.011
